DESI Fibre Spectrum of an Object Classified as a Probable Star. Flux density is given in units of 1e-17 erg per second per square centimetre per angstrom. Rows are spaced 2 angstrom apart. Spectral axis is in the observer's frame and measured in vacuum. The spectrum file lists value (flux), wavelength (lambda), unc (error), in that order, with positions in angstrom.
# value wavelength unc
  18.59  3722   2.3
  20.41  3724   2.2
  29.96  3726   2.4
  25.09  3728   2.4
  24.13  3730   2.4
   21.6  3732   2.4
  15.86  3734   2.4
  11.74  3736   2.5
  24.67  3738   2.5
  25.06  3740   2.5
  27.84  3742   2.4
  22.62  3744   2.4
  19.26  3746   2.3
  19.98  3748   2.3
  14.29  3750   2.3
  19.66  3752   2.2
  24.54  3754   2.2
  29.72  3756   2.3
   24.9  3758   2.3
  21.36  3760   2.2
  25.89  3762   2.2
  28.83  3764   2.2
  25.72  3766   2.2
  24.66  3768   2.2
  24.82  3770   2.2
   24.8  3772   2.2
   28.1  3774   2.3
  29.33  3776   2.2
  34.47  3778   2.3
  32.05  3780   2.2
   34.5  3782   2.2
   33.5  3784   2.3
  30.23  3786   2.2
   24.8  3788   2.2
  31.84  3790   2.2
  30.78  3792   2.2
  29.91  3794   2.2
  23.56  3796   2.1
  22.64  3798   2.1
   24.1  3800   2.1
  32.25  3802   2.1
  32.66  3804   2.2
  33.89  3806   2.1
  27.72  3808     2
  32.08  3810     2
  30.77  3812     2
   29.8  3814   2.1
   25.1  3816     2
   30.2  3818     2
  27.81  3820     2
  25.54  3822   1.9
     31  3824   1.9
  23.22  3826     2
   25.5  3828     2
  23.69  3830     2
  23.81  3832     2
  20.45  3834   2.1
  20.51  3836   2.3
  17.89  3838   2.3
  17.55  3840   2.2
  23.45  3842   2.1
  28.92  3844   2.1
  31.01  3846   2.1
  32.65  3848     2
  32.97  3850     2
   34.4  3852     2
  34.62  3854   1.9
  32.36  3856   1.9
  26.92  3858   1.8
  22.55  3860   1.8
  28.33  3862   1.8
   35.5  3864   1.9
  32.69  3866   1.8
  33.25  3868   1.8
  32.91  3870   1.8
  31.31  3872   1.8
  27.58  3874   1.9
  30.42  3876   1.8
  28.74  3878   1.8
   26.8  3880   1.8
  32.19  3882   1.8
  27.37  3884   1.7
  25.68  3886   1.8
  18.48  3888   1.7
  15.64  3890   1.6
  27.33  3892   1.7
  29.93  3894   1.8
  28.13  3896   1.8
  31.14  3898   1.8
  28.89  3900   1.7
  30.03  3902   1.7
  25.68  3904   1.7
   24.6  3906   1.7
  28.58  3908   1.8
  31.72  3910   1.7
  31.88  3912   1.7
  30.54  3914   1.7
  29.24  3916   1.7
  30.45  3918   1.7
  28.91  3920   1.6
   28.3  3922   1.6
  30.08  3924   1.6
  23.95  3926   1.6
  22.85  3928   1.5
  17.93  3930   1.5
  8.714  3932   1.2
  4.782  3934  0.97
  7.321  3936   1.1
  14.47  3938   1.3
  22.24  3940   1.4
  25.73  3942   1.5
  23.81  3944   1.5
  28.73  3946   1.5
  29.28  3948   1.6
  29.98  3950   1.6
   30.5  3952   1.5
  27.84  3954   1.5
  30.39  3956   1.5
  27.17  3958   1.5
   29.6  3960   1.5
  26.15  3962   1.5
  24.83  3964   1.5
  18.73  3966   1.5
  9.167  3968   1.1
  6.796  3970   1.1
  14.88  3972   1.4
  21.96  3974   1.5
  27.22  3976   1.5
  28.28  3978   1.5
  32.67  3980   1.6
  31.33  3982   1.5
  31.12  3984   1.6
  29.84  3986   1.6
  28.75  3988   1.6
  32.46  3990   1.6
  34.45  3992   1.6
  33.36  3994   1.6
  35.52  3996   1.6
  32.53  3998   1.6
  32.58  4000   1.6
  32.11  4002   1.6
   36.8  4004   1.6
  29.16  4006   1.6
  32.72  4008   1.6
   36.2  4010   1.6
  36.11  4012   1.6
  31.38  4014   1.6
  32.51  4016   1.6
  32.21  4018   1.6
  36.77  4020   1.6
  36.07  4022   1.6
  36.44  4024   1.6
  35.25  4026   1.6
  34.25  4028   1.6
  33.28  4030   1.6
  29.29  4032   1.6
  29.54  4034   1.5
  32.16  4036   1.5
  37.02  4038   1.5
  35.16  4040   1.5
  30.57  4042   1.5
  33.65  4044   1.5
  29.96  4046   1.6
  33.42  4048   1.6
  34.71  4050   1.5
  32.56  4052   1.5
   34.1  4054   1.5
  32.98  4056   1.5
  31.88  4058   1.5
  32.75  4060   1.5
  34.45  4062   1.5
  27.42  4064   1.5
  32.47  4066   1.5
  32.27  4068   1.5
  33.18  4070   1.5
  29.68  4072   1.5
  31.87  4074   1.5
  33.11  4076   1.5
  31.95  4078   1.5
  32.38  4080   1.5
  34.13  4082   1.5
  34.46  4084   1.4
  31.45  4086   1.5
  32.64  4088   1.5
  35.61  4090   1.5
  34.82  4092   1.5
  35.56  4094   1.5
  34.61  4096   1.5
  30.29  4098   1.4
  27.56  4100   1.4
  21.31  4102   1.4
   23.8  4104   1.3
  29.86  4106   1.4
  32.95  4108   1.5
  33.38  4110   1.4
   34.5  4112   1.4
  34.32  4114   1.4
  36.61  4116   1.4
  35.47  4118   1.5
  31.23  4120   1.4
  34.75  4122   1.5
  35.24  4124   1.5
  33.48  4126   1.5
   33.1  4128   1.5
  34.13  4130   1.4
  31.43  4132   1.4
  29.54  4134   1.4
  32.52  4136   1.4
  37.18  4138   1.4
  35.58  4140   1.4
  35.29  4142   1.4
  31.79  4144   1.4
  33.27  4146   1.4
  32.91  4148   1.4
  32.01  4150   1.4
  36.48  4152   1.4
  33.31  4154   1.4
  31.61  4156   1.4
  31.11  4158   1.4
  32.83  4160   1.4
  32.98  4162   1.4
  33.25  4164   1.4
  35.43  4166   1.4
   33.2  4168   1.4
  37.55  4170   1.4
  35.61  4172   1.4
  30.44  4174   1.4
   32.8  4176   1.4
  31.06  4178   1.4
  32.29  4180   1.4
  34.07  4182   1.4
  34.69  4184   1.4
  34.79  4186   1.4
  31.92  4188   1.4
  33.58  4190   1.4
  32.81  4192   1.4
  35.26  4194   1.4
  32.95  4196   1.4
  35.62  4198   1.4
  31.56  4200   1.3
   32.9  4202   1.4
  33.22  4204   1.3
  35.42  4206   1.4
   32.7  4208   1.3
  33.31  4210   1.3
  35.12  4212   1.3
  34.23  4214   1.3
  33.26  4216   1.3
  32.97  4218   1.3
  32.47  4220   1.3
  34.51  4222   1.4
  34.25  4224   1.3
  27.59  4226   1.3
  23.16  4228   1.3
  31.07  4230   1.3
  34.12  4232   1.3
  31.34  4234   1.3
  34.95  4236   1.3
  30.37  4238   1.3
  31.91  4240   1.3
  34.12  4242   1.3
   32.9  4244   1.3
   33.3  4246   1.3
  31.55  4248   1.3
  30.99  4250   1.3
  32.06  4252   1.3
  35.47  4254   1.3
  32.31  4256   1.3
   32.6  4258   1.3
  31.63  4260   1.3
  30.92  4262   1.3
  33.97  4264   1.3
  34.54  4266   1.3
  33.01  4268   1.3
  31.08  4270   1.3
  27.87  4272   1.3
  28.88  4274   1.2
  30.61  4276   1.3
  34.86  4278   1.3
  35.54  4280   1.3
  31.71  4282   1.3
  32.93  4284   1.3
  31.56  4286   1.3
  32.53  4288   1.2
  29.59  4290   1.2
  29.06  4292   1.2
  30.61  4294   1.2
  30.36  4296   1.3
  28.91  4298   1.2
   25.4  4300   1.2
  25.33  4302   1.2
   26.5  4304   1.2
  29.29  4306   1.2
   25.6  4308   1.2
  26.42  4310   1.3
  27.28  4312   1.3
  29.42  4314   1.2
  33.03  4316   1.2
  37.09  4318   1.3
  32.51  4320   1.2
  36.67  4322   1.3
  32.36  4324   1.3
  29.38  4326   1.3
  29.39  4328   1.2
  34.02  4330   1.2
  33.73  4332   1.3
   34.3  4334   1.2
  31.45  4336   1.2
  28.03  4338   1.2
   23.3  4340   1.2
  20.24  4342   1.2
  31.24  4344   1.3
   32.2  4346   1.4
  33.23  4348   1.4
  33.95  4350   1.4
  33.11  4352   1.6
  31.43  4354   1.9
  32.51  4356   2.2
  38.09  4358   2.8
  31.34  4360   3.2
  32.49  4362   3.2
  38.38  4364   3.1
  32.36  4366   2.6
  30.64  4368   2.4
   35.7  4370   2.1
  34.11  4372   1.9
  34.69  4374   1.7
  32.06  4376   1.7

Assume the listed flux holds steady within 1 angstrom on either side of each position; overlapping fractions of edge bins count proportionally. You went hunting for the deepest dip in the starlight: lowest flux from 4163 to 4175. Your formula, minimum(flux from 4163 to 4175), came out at 30.44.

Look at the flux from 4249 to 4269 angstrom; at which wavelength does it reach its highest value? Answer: 4254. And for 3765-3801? 3782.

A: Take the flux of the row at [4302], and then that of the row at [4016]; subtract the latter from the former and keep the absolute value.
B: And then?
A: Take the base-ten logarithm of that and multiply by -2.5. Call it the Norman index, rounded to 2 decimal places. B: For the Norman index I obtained -2.14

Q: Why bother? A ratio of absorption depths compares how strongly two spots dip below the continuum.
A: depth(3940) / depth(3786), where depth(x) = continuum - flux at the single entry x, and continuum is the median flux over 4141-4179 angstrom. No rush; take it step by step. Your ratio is 3.91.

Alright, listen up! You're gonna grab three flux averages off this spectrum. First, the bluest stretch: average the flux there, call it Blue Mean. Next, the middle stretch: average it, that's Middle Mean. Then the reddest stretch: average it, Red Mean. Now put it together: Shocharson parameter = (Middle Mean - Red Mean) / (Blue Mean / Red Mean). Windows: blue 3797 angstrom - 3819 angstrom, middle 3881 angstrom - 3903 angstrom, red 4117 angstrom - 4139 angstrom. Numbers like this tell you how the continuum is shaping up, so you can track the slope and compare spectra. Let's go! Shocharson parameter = -7.6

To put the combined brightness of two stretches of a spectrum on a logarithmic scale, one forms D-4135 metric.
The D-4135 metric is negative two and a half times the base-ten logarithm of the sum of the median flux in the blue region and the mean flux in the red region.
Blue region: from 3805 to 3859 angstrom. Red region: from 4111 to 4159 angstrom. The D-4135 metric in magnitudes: -4.47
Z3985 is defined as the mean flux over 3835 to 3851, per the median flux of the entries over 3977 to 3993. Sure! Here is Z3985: 0.82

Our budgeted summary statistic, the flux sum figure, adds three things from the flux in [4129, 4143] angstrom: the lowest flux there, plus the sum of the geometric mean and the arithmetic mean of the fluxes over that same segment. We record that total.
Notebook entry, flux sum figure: 97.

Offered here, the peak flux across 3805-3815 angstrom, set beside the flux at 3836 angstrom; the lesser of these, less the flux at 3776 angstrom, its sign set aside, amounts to 8.8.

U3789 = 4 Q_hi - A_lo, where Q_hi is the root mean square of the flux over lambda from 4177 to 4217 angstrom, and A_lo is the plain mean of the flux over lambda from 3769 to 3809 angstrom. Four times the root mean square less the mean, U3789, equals 105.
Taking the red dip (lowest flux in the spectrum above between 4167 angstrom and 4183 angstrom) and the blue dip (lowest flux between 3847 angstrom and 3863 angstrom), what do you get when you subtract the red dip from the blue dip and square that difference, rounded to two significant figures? 62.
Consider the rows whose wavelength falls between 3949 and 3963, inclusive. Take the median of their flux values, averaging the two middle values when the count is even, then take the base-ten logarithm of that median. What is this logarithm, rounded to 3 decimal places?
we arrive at 1.471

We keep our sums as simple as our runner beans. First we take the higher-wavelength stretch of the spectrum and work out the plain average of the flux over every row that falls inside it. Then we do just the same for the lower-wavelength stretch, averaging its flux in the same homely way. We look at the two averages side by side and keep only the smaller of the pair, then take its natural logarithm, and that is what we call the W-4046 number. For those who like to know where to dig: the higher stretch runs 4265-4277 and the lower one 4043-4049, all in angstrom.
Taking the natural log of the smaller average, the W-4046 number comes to 3.43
